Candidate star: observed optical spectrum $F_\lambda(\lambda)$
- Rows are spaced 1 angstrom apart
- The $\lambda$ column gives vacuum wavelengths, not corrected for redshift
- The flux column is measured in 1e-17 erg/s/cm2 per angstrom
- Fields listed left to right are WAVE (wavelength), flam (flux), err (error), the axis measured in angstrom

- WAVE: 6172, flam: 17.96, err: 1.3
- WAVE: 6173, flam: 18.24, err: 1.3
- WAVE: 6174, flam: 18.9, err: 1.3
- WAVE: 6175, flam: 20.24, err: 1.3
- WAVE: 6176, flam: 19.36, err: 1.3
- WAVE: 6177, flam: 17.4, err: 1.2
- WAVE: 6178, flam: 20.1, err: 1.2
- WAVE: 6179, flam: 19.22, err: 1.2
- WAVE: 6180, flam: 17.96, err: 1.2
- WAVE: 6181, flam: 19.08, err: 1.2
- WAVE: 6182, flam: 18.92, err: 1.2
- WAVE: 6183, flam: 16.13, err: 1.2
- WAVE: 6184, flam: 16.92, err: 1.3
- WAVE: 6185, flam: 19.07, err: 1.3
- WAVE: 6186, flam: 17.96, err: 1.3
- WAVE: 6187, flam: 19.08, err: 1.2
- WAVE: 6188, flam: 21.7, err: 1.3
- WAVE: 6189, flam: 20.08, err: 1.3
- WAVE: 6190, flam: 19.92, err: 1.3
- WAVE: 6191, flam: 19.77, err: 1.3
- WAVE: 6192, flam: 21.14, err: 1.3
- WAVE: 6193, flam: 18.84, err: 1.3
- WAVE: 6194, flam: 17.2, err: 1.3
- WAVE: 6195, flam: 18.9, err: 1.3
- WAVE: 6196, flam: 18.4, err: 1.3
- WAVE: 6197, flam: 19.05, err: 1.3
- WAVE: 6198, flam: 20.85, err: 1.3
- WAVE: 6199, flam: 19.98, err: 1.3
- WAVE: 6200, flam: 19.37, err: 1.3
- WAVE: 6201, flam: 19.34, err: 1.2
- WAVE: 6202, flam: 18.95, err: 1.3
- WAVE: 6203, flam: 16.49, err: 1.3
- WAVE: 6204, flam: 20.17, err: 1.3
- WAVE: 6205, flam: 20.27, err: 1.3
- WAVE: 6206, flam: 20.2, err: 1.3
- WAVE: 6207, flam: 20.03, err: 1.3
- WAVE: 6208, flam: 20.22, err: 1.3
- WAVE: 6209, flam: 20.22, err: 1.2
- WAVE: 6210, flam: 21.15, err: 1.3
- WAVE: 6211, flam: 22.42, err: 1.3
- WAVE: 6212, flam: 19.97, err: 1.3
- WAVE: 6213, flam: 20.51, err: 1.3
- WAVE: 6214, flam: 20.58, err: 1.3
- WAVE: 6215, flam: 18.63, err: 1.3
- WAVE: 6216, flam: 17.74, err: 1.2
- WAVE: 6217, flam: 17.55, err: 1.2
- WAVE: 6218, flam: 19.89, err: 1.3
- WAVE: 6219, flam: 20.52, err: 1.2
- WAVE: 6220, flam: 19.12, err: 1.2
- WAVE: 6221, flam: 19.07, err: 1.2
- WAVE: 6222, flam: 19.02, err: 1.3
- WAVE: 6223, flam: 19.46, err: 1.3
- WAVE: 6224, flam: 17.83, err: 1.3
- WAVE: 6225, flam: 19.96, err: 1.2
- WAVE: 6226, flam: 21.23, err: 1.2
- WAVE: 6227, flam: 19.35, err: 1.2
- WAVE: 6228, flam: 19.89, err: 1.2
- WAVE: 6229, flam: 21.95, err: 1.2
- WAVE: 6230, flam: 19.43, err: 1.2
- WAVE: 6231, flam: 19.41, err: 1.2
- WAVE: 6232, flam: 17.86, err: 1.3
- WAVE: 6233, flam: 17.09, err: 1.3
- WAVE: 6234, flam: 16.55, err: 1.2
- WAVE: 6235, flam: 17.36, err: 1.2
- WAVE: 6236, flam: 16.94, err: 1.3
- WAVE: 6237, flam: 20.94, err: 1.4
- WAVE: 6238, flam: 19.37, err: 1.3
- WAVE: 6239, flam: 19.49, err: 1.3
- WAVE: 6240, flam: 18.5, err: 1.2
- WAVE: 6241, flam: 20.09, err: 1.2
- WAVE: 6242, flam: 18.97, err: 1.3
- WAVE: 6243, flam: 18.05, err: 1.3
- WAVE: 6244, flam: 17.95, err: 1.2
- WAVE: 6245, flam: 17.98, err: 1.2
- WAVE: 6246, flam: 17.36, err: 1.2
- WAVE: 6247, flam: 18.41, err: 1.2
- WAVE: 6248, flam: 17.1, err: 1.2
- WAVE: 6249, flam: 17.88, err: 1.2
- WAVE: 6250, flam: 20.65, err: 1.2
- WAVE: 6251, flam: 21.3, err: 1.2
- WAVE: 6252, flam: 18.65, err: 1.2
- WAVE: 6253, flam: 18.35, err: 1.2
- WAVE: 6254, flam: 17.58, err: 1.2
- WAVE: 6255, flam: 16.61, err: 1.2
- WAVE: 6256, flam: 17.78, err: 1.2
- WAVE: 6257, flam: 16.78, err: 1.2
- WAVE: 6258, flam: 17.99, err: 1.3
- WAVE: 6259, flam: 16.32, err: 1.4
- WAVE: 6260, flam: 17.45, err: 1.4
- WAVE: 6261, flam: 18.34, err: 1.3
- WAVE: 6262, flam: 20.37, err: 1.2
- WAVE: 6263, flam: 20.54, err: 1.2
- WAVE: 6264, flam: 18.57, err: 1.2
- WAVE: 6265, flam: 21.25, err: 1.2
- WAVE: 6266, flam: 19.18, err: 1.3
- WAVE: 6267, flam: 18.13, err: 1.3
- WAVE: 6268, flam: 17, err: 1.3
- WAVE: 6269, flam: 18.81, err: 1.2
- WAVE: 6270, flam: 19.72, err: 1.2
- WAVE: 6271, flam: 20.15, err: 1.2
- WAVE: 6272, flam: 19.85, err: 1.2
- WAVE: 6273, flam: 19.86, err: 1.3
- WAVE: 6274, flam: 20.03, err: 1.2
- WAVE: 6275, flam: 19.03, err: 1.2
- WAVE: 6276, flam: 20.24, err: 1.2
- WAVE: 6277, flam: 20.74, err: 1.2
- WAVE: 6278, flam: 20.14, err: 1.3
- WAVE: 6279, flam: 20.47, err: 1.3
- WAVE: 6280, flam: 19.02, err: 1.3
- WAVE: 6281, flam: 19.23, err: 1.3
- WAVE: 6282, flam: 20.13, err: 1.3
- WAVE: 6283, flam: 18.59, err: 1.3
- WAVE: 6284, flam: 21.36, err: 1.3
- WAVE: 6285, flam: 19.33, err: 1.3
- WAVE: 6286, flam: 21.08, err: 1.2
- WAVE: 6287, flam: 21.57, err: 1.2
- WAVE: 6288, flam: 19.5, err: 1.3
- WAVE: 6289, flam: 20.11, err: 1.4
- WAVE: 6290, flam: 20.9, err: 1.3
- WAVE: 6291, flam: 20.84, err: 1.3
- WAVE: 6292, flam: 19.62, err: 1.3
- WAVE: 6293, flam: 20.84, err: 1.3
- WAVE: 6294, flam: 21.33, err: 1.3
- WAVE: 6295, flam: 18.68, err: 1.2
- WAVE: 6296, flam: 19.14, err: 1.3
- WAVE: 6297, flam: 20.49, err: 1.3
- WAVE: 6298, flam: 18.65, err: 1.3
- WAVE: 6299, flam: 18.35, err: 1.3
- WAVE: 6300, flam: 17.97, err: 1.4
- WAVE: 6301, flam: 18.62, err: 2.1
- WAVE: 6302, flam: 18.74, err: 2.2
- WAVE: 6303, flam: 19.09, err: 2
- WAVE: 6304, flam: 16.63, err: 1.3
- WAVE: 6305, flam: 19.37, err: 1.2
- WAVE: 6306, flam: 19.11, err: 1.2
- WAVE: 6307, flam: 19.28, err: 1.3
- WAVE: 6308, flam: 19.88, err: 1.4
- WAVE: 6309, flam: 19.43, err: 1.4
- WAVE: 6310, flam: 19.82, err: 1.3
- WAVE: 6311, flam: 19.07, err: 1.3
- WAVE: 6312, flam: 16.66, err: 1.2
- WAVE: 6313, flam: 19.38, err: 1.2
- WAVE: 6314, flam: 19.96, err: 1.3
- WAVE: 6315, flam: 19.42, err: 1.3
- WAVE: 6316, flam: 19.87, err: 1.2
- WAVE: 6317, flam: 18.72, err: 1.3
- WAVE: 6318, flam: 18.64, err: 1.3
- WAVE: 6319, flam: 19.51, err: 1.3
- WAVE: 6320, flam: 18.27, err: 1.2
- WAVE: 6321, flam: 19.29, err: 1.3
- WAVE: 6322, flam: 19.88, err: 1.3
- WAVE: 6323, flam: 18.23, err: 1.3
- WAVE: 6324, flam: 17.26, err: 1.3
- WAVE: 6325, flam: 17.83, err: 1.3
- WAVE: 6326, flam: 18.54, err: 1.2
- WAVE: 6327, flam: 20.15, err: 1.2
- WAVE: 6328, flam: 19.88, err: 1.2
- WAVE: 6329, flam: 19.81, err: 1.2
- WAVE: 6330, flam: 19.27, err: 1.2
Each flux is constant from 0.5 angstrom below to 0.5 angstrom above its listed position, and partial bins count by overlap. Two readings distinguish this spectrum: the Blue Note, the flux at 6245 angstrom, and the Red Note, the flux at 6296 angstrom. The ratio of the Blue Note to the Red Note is 0.94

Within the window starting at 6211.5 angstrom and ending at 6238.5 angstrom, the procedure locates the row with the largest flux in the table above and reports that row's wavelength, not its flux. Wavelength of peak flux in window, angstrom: 6229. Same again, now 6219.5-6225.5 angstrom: 6225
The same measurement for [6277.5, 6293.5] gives 6287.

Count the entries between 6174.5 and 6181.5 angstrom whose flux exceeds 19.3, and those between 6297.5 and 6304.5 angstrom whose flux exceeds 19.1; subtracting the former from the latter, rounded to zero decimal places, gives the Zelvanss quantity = -3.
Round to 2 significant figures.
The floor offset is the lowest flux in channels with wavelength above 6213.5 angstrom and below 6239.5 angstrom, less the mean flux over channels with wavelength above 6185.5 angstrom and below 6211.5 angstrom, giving -3.1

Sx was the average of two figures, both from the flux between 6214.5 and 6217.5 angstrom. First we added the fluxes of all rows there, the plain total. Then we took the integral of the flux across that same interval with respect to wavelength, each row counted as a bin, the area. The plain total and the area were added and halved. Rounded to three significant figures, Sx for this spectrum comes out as 53.9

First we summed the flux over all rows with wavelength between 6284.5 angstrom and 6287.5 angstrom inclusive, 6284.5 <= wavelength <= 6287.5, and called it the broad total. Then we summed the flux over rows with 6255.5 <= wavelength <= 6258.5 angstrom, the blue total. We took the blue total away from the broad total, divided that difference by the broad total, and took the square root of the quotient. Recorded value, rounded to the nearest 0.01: 0.39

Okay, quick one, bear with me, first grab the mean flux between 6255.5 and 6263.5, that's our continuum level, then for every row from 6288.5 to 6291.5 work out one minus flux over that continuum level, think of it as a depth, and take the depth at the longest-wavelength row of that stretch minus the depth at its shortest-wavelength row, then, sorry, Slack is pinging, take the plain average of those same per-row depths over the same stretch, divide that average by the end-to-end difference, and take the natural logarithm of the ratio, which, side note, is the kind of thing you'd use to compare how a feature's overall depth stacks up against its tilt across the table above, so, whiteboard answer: 1.2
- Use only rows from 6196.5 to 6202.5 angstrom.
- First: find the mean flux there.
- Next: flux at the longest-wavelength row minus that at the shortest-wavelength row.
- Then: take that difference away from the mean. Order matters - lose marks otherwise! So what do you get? 19.7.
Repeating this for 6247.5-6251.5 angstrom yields 15.0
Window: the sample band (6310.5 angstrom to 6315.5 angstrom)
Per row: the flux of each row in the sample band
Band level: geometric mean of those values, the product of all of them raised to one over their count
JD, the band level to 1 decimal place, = 18.9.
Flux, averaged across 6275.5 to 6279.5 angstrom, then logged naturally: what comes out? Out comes 3.02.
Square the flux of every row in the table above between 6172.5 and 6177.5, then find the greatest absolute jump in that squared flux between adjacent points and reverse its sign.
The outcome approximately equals -72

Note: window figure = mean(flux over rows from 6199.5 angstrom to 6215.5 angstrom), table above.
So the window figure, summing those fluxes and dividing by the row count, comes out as 19.9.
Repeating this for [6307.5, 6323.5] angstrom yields 19.1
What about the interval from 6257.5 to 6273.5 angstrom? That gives 19.0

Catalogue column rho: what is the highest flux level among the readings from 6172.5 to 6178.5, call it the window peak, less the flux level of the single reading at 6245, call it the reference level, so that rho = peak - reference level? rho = 2.3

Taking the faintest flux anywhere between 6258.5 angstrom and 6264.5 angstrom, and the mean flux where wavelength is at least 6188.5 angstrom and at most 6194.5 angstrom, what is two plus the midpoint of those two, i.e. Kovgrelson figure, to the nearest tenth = 19.9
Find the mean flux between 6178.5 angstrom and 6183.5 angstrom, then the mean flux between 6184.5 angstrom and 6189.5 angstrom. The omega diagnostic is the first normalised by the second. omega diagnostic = 0.93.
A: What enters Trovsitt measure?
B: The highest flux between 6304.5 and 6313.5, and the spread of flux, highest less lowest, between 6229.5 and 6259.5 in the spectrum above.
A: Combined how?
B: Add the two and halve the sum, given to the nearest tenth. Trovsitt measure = 12.4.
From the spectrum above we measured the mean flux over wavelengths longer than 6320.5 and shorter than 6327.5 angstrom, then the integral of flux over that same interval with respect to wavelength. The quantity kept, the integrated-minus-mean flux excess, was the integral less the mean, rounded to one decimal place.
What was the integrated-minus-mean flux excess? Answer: 112.4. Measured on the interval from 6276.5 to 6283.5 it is 118.6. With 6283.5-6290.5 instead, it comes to 123.3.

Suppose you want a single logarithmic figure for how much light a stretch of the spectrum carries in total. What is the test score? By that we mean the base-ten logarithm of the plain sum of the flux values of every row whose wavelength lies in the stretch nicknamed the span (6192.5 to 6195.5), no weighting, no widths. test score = 1.74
